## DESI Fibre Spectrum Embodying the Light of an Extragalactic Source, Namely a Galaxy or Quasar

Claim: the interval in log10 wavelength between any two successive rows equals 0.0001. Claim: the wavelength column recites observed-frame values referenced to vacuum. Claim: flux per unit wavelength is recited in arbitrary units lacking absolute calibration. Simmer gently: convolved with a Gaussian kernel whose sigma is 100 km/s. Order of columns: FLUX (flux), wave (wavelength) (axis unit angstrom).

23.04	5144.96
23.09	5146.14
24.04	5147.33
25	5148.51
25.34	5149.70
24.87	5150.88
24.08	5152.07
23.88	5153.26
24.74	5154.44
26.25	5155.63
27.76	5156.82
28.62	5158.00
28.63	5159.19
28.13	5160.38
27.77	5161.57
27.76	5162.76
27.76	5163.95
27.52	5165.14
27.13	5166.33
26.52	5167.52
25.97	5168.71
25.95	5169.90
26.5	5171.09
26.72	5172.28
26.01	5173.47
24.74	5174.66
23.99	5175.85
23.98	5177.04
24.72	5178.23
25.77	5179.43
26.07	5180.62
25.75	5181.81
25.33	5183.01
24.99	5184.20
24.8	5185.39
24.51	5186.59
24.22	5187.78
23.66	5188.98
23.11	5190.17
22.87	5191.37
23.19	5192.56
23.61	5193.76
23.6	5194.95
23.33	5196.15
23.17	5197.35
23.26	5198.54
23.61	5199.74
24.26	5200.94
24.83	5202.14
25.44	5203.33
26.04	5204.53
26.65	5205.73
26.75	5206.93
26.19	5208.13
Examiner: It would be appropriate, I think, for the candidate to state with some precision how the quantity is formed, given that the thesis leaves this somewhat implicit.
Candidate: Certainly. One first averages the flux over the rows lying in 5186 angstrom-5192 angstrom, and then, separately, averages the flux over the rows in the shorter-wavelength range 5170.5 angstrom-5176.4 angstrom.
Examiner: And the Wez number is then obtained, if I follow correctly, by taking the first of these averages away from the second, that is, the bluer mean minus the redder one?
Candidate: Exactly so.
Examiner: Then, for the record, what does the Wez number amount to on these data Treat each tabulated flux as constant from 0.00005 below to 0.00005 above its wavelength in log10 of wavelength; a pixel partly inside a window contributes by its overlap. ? 1.9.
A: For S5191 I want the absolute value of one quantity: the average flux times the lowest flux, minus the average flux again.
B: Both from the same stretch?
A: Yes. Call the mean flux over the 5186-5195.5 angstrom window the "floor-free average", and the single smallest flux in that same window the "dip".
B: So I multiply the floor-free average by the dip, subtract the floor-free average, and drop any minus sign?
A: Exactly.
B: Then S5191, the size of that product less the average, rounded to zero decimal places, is 516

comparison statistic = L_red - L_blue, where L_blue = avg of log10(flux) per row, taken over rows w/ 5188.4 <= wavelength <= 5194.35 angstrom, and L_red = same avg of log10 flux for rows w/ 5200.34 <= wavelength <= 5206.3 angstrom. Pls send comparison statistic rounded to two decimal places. 0.04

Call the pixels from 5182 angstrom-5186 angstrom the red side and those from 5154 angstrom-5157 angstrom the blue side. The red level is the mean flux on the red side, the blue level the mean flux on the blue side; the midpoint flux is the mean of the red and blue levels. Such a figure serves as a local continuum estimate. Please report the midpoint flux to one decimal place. 25.6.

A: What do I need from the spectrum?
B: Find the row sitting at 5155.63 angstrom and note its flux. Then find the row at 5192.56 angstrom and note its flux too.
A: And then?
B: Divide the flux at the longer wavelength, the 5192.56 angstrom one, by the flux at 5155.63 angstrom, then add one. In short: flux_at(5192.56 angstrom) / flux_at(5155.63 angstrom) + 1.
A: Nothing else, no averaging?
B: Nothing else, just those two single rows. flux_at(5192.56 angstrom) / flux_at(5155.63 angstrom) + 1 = 1.88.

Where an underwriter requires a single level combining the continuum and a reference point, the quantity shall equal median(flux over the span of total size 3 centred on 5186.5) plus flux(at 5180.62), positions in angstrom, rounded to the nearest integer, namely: 51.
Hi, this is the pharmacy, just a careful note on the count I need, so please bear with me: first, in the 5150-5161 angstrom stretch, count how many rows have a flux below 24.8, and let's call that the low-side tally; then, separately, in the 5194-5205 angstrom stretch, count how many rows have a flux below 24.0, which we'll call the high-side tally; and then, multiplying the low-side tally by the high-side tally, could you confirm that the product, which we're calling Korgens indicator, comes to 15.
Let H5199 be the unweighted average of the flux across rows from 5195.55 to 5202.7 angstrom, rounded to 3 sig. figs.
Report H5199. 23.7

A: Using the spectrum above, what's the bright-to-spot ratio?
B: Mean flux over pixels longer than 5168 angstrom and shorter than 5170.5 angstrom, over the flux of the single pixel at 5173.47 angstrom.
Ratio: 1.00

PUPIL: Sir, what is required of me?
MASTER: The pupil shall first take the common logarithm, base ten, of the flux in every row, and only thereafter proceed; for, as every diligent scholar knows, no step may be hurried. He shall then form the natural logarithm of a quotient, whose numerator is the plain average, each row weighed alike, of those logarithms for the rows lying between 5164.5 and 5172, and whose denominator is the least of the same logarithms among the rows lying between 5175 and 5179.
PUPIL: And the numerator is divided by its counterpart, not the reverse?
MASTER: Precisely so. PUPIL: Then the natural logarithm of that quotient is 0.032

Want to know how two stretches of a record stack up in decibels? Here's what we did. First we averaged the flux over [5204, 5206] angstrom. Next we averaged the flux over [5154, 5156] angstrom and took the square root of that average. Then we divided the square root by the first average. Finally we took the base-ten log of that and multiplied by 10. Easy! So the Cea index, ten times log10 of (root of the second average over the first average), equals -7.17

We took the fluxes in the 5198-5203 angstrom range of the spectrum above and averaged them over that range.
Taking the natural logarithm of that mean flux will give 3.18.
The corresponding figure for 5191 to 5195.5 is 3.15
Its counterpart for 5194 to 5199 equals 3.15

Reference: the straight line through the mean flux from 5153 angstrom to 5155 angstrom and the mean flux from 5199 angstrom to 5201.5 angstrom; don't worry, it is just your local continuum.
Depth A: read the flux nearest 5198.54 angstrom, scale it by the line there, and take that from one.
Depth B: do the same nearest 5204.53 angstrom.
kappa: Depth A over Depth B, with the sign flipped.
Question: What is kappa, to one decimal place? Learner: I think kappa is 0.3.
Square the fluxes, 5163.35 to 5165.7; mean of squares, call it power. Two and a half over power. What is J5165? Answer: 0.0033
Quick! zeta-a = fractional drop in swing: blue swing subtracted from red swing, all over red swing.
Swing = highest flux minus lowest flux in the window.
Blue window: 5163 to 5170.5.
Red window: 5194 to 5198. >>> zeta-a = -3.2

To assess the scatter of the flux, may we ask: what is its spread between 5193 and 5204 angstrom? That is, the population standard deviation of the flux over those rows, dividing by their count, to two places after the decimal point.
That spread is 0.74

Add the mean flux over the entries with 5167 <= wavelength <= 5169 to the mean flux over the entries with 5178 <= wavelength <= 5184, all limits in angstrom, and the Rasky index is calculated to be 51.8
